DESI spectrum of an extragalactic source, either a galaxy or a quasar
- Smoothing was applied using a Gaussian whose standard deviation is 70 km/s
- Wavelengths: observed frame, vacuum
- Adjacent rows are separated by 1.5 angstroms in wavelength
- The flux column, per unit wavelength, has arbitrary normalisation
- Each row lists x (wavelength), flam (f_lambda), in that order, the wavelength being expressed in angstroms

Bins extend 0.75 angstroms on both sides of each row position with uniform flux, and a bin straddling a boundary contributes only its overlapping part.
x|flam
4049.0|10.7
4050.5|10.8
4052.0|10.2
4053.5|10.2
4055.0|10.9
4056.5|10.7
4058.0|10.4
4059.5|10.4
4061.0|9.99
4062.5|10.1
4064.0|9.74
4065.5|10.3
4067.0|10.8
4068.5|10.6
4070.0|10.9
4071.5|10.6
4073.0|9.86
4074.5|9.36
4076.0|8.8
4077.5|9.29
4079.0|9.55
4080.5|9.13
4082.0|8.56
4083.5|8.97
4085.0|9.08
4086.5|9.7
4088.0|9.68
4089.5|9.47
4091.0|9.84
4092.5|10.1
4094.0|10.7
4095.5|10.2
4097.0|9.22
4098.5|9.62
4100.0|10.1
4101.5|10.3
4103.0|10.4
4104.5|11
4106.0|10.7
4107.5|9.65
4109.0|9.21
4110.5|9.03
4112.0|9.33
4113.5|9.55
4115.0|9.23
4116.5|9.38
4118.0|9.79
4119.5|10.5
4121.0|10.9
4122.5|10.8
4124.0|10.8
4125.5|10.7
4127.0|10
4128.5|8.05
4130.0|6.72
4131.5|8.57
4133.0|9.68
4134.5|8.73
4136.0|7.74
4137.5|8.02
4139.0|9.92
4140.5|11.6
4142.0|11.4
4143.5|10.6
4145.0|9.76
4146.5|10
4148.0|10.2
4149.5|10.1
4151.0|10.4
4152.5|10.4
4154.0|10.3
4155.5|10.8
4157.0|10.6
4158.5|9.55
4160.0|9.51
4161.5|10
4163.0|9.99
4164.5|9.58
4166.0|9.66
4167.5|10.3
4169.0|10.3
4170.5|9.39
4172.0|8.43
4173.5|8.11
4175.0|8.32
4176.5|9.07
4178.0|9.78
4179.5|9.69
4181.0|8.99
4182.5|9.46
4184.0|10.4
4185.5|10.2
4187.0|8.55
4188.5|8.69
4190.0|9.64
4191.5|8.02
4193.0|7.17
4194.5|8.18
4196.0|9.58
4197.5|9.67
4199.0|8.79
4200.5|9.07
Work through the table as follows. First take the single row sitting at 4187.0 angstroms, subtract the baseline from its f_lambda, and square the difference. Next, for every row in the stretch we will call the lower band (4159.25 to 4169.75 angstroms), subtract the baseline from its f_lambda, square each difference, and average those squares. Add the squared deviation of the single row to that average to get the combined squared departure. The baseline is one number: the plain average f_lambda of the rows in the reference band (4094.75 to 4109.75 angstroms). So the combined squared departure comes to 2.3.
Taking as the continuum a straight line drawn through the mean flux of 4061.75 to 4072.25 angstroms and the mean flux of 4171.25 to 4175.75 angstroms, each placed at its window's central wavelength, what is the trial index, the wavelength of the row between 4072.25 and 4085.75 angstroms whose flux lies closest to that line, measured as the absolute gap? 4073.0 angstroms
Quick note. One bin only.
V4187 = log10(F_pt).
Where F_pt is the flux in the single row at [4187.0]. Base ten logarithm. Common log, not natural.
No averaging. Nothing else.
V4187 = 0.93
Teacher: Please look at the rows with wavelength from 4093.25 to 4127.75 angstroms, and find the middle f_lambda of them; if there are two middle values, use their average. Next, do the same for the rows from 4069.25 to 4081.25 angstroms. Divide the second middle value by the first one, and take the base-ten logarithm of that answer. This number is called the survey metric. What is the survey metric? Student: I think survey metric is -0.029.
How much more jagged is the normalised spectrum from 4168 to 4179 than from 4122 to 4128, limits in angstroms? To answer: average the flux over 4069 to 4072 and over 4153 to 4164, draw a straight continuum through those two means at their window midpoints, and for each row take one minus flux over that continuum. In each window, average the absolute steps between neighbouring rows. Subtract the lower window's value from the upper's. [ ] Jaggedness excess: 0.039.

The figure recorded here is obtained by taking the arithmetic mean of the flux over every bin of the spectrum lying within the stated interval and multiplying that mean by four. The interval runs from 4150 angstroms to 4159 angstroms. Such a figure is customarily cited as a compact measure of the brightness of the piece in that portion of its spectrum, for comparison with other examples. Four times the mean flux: 41.4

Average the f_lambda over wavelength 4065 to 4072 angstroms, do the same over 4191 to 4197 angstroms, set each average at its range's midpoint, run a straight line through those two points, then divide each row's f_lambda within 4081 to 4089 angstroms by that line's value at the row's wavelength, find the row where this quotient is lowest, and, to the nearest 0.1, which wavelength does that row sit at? 4082.0 angstroms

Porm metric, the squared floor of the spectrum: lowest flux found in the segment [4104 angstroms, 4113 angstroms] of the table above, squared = 82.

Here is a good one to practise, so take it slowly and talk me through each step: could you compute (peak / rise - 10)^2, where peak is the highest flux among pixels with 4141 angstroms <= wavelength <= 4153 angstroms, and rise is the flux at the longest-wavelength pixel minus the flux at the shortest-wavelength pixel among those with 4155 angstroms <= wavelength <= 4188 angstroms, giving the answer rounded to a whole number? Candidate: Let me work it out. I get 227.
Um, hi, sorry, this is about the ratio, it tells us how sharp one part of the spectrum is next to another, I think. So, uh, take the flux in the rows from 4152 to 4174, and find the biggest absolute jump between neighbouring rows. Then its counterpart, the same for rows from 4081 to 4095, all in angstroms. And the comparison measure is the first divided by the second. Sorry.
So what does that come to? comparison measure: 1.69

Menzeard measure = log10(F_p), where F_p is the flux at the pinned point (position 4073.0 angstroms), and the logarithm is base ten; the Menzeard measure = 0.99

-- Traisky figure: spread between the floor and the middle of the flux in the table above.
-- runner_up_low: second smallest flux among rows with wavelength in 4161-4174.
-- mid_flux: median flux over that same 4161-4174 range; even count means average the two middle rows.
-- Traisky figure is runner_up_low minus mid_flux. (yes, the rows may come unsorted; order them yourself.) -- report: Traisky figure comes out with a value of -1.23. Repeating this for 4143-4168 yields -0.55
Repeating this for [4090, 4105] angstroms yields -0.53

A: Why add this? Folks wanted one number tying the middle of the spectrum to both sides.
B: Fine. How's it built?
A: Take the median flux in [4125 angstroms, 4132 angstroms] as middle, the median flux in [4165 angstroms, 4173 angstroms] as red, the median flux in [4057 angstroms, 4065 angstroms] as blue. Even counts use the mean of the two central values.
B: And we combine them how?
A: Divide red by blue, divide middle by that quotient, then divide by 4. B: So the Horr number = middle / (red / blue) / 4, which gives 2.24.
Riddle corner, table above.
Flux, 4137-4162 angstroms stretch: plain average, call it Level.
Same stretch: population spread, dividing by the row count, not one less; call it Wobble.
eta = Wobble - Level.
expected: -9.4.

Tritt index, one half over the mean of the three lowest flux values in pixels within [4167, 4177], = 0.060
